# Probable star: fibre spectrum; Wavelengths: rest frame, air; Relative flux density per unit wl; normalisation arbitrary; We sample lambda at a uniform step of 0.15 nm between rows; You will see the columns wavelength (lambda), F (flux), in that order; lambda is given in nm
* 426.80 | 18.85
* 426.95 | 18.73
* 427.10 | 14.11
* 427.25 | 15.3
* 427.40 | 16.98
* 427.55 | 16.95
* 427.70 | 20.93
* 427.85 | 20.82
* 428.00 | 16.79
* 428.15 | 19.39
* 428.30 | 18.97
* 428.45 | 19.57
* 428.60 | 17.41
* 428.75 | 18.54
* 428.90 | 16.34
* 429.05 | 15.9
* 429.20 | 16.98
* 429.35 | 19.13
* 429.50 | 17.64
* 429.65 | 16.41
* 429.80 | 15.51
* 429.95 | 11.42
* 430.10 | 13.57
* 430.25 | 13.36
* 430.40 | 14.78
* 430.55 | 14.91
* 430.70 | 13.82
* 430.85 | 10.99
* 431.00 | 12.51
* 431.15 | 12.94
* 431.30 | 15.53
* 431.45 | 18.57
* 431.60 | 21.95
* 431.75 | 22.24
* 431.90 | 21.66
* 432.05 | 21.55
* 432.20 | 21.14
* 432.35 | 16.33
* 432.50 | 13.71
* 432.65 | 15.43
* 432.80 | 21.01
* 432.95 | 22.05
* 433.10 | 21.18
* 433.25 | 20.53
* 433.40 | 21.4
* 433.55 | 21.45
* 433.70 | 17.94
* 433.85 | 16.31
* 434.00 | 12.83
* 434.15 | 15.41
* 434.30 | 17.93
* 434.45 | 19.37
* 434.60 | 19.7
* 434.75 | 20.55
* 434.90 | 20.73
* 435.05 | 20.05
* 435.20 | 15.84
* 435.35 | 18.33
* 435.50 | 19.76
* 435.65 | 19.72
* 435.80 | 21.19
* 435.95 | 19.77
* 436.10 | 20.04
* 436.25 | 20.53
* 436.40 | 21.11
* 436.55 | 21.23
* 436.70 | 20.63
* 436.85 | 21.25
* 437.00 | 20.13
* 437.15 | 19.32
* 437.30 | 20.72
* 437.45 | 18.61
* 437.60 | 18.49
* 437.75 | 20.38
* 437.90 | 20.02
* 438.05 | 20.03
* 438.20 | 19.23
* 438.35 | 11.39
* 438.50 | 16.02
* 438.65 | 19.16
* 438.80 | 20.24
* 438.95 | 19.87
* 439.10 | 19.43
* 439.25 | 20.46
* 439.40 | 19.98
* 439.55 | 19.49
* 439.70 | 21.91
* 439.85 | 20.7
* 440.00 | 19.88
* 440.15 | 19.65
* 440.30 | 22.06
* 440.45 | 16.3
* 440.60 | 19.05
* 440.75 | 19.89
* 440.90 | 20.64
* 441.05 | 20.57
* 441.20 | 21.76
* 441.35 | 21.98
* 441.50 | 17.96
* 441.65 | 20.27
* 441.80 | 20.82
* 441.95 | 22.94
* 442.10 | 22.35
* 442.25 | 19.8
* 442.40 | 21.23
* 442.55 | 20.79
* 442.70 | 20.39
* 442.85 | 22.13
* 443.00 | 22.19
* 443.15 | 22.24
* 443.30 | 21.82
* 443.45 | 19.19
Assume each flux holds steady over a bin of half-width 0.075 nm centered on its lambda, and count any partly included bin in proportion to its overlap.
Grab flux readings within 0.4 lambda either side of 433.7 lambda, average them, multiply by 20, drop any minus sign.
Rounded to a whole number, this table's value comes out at 360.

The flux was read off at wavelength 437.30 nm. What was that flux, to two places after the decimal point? 20.72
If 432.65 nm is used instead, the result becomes 15.43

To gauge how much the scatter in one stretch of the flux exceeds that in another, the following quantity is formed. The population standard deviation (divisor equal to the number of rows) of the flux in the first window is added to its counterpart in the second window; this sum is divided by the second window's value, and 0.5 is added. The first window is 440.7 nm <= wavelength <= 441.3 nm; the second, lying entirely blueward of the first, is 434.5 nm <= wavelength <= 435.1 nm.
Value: 3.1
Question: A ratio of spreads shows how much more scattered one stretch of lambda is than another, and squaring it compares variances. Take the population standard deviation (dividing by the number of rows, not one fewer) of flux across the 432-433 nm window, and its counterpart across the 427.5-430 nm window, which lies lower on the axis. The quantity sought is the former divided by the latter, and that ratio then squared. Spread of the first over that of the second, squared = 2.1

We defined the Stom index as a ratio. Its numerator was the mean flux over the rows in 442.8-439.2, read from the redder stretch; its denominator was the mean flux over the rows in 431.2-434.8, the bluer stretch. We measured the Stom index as 1.08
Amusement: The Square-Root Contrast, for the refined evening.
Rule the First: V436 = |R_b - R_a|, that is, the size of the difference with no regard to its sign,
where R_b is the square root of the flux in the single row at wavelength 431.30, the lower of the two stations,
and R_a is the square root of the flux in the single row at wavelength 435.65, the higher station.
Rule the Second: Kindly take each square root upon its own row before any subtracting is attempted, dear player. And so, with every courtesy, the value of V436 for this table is 0.50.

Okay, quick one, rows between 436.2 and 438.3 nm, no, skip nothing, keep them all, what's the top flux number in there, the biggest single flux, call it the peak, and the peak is 21.25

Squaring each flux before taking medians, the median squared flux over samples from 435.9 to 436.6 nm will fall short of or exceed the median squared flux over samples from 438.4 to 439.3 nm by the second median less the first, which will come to -35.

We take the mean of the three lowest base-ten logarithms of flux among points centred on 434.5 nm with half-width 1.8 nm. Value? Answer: 1.17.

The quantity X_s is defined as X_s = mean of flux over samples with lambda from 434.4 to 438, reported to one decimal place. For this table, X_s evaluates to 19.9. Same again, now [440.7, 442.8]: 20.8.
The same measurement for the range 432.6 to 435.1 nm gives 19.1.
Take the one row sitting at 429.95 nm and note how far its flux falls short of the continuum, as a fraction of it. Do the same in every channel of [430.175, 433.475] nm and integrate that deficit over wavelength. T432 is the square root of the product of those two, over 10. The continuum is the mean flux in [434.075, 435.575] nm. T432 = 0.028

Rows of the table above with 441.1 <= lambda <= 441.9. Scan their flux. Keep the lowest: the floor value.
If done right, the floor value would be 17.96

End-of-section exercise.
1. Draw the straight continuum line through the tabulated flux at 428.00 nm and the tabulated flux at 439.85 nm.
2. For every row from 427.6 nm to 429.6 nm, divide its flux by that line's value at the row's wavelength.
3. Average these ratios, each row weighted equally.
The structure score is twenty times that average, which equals 21.6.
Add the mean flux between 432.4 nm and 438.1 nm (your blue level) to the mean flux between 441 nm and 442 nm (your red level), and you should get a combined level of 40.2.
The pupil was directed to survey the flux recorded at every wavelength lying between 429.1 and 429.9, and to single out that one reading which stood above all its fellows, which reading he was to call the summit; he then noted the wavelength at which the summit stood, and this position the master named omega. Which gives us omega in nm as 429.35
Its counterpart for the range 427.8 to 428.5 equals 427.85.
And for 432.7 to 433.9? 432.95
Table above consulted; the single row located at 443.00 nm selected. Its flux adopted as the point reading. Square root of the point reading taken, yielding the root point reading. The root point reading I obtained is 4.71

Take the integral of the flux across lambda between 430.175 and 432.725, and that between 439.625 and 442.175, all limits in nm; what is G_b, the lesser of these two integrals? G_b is 42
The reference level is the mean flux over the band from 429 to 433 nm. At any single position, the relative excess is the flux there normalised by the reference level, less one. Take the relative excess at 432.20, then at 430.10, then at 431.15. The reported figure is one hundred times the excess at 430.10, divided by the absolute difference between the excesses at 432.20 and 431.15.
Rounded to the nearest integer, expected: -38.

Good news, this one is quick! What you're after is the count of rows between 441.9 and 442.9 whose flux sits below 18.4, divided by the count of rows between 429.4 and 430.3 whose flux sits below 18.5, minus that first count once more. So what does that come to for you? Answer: 0.0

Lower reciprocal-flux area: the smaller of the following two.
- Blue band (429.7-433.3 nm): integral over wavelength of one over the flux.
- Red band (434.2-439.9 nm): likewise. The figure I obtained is 0.224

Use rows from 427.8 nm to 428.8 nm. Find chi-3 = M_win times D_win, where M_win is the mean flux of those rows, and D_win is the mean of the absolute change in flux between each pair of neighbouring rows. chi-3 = 34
